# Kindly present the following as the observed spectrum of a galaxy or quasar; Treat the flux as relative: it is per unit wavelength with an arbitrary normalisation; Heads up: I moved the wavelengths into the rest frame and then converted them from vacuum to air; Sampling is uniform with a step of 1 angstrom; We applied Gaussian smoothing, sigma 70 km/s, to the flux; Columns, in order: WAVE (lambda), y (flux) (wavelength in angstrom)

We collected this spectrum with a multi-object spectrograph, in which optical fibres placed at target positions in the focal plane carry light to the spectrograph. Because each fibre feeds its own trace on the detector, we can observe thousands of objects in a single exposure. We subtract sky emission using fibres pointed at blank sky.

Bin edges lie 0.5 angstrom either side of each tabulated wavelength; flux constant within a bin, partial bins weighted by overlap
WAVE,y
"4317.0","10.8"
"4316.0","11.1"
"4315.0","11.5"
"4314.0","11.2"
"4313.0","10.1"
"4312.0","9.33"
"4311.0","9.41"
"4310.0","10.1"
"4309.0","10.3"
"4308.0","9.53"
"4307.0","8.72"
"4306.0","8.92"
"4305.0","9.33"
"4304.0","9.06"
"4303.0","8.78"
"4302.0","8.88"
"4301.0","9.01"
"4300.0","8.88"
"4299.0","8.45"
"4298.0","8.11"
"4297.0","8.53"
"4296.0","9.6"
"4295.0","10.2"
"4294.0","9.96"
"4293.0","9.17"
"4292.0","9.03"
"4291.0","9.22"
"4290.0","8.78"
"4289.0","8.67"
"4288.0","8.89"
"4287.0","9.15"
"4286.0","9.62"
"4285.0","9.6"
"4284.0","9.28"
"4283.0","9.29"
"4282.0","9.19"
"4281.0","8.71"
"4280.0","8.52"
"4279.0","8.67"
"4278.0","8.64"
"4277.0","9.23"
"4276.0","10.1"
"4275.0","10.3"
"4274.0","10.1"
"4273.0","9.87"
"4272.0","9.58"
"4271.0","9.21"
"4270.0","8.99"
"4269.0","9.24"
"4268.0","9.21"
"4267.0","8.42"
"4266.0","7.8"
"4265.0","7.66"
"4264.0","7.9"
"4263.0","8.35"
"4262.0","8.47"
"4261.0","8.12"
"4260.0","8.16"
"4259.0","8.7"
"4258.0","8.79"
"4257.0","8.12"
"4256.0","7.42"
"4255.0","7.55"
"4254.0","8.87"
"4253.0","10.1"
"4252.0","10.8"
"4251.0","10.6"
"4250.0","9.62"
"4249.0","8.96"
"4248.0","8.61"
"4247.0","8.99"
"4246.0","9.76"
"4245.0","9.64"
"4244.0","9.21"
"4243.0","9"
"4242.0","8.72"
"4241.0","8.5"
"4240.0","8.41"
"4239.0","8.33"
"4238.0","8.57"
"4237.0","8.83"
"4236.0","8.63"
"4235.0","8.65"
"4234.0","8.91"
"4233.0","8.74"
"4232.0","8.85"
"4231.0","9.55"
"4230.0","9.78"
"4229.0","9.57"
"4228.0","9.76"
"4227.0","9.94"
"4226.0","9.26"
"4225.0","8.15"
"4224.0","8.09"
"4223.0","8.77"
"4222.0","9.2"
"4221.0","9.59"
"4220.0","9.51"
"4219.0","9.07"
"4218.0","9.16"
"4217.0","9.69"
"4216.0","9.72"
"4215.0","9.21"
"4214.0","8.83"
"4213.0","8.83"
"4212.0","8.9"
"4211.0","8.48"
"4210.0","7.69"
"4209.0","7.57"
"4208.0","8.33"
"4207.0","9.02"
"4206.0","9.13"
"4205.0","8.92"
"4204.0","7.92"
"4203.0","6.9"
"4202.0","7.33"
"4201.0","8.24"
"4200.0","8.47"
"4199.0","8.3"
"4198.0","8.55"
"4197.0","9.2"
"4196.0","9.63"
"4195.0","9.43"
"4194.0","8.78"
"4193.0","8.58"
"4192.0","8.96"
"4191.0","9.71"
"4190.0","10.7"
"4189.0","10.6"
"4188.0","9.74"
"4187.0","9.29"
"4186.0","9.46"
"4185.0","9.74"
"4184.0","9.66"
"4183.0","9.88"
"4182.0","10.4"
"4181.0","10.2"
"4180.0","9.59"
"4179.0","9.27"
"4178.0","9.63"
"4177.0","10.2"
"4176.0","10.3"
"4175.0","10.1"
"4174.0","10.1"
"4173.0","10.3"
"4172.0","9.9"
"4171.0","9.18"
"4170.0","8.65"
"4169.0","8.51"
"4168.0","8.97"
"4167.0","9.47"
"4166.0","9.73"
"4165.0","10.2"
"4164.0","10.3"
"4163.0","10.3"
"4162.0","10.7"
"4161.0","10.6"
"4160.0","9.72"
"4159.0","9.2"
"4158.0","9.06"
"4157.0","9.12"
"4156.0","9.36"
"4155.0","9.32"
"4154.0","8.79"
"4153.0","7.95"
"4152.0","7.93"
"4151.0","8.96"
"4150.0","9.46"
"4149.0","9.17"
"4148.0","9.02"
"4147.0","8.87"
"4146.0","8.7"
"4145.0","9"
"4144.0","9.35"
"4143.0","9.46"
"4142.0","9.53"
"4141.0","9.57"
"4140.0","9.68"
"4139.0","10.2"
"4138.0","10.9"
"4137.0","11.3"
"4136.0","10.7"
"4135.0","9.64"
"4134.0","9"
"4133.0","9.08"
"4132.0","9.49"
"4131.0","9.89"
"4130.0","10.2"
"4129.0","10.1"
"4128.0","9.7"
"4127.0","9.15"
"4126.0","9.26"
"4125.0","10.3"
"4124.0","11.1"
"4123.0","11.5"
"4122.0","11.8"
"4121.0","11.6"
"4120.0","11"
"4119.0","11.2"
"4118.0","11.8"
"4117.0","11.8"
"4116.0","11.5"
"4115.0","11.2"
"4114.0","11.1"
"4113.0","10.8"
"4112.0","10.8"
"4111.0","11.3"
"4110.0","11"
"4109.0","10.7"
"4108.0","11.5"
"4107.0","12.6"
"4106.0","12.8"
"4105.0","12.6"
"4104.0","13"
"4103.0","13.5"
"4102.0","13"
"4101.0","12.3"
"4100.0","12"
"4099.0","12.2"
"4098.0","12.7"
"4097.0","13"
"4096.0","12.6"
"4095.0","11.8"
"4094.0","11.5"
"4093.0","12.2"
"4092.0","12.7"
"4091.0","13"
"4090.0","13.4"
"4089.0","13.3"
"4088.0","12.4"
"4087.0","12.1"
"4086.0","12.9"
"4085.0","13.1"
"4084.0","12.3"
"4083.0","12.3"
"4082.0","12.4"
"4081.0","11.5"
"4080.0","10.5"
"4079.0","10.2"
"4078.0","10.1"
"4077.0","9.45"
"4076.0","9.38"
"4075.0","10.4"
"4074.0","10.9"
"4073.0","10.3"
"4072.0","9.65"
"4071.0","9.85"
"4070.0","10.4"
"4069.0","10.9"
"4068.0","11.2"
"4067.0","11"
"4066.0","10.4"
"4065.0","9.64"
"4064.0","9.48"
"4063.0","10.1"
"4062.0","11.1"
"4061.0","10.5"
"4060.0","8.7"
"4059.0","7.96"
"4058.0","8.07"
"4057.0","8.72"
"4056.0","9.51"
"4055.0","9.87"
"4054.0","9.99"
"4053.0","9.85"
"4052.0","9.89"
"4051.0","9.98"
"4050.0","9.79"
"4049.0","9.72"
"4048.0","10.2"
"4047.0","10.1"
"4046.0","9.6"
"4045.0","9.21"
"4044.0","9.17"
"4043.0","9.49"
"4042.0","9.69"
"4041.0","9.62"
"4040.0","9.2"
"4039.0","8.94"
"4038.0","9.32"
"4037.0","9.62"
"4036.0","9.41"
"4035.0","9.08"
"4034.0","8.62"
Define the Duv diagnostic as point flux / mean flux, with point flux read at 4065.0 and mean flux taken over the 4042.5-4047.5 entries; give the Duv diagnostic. 1.01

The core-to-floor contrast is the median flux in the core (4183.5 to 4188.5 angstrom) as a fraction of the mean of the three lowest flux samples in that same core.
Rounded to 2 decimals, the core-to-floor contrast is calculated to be 1.02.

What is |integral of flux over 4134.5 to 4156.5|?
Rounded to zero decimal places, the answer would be 207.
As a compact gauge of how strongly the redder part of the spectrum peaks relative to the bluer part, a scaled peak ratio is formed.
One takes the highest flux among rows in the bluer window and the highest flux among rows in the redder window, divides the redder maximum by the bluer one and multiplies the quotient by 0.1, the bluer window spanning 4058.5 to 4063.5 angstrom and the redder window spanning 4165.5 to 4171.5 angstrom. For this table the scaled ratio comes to 0.088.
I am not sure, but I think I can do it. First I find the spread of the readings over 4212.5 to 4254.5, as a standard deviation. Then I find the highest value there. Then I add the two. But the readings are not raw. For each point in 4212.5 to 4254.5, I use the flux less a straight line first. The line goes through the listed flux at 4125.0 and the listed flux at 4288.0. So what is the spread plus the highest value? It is 2.2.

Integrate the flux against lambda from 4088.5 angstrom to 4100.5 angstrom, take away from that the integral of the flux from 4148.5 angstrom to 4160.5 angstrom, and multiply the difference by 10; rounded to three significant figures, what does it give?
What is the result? 424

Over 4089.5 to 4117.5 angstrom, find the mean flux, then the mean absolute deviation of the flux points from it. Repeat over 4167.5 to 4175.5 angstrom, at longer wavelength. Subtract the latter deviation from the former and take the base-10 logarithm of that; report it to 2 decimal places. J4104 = -1.03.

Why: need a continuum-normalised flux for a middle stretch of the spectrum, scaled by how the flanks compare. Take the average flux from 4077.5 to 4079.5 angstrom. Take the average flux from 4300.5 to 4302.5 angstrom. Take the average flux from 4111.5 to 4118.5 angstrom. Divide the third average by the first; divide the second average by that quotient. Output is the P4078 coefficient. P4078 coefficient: 8.0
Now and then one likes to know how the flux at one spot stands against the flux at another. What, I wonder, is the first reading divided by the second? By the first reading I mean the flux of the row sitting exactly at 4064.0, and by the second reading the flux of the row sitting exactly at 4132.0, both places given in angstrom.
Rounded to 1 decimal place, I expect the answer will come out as 1.0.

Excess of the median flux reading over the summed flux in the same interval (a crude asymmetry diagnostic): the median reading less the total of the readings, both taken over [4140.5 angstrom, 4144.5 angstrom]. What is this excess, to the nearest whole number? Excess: -28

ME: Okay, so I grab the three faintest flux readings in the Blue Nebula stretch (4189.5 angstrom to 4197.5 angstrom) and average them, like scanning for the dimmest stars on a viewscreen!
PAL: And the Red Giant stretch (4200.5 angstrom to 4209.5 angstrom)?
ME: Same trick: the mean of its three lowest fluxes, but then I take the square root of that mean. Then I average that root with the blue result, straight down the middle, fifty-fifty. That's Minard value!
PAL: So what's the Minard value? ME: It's 5.73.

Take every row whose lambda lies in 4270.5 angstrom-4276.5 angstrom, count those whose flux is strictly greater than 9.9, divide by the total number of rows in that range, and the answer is 0.50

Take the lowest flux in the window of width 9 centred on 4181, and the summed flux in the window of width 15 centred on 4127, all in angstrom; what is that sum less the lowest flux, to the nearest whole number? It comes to 144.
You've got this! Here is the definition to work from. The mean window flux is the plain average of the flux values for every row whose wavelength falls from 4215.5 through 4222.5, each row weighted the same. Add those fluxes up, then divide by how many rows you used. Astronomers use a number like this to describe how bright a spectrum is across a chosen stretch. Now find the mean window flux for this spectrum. 9.4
